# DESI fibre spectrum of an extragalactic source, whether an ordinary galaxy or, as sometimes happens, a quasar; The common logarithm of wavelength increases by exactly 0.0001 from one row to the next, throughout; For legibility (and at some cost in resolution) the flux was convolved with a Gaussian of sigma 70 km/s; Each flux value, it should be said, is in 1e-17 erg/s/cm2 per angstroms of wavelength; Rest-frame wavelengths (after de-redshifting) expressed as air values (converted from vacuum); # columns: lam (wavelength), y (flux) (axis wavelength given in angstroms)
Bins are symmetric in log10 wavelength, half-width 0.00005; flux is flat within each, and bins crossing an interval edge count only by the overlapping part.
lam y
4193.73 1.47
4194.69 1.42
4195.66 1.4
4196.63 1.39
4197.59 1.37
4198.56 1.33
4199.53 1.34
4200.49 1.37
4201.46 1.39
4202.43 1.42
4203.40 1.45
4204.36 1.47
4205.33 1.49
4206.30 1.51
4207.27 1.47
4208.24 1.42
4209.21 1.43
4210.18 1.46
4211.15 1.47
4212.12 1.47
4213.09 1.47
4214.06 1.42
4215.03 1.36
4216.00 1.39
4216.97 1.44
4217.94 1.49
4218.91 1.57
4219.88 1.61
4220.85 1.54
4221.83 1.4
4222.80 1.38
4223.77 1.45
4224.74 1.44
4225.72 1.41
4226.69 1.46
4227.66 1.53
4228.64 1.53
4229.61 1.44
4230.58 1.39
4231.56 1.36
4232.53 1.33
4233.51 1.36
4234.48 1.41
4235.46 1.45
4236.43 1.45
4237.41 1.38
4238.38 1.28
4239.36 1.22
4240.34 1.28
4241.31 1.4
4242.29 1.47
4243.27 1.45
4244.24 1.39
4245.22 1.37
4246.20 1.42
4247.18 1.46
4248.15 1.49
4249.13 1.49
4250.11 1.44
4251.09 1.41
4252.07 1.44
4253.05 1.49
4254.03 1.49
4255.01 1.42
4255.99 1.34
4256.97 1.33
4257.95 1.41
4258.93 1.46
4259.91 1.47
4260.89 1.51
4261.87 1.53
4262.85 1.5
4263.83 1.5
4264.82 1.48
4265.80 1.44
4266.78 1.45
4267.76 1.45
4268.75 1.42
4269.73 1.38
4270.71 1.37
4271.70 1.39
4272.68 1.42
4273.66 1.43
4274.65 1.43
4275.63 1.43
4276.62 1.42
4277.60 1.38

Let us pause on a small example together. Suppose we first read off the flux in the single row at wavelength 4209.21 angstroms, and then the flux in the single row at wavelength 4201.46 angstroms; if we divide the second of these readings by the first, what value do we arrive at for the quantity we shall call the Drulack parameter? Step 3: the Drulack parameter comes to 0.97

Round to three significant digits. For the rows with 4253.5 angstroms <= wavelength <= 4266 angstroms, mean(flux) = 1.45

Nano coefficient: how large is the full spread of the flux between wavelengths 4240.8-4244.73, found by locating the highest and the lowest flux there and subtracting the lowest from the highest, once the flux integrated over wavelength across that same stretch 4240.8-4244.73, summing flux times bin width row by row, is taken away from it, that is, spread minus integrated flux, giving -5.5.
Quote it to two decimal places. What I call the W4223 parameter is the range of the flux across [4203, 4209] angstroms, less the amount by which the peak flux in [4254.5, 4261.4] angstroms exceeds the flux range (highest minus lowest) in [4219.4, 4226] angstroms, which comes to -1.19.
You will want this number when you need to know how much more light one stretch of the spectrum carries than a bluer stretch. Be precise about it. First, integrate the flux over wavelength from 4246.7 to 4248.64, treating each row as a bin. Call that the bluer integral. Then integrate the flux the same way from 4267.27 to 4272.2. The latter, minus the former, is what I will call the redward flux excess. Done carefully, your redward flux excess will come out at 4.0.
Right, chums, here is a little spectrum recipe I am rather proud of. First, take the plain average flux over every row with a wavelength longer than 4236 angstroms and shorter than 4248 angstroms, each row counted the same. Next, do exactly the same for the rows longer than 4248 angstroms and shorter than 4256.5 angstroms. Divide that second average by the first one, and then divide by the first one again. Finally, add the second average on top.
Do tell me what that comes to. 2.20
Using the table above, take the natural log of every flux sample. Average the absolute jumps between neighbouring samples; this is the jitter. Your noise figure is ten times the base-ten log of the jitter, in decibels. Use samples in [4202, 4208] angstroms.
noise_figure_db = -17.5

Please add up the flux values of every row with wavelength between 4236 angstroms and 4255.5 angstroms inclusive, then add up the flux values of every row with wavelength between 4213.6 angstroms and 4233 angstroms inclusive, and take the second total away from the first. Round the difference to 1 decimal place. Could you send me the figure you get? -0.7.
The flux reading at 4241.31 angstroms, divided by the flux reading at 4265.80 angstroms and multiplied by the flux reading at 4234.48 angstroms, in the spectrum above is 1.37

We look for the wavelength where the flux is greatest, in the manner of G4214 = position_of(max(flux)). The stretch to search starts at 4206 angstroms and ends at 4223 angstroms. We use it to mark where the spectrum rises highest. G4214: 4219.88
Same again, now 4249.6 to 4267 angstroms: 4261.87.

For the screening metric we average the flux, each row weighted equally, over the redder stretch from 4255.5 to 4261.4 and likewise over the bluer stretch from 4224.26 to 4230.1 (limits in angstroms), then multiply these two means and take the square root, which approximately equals 1.44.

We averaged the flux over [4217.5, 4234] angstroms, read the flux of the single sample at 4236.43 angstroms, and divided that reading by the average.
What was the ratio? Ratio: 1.00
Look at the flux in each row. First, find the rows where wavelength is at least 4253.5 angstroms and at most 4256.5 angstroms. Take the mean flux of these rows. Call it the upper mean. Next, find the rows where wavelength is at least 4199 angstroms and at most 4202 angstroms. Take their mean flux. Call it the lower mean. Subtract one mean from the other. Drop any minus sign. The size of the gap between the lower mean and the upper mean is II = 0.050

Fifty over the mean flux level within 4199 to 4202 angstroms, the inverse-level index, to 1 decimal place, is 36.6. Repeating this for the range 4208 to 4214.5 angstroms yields 34.5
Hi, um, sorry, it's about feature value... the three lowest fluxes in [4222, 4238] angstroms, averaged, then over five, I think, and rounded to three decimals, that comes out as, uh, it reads 0.270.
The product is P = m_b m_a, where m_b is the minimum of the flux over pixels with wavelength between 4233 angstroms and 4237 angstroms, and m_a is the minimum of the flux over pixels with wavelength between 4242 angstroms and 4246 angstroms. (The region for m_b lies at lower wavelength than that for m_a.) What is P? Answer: 1.86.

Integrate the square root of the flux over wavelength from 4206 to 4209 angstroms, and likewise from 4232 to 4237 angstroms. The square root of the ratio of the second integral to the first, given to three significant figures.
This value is 1.28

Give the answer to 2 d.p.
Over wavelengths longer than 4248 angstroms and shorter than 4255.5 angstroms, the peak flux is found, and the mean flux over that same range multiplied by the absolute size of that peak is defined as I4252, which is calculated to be 2.17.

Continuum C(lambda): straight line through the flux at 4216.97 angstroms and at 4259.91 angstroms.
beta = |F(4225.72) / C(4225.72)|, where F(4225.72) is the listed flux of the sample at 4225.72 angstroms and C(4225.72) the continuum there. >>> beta 0.975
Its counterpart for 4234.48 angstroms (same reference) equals 0.971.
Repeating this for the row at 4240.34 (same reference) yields 0.879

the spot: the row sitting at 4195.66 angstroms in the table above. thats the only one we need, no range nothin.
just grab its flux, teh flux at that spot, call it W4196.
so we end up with 1.4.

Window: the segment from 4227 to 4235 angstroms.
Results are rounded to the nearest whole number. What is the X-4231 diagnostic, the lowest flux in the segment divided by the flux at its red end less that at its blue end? -11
